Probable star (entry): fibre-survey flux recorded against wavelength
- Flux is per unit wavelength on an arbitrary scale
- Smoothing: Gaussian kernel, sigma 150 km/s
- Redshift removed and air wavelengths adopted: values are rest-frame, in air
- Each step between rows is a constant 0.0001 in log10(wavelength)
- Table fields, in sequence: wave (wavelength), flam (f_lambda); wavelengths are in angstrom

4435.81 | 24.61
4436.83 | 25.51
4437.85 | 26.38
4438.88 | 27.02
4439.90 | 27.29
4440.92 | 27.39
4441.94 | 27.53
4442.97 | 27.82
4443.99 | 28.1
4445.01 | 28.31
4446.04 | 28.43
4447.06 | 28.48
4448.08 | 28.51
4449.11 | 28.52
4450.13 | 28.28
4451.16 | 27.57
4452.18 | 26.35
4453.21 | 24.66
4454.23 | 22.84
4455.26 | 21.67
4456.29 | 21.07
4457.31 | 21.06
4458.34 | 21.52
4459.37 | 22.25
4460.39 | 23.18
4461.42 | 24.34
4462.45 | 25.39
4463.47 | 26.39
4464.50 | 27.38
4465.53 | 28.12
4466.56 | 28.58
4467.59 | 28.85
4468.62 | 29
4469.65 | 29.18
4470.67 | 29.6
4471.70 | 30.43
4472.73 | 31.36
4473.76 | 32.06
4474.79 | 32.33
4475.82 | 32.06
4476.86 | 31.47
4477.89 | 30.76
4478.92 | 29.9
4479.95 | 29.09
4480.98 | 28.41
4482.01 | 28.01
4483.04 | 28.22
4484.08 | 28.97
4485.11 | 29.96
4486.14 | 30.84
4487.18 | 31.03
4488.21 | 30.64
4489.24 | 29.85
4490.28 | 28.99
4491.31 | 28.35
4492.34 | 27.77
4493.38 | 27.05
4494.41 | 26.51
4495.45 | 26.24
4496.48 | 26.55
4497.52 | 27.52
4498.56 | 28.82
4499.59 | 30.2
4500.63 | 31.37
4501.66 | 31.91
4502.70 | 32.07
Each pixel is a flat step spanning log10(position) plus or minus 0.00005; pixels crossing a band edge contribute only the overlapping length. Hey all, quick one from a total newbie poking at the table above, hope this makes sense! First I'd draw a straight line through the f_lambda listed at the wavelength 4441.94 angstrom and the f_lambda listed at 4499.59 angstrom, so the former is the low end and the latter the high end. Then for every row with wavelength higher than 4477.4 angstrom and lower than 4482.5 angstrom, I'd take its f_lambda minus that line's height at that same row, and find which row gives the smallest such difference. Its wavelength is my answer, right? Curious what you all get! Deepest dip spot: 4482.01 angstrom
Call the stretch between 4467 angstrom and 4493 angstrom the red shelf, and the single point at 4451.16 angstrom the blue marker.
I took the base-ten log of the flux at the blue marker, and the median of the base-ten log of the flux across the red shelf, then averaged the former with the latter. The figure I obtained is 1.458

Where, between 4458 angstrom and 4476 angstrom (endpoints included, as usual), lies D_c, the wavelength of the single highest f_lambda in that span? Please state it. 4474.79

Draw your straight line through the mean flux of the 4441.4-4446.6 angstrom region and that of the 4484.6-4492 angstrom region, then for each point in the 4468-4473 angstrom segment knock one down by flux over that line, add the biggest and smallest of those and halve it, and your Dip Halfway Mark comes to -0.03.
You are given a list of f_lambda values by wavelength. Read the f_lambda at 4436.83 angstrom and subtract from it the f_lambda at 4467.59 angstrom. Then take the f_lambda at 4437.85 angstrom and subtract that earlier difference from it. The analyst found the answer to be 30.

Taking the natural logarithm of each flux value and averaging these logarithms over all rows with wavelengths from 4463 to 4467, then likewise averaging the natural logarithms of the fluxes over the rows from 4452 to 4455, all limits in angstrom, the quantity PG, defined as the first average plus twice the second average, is 9.7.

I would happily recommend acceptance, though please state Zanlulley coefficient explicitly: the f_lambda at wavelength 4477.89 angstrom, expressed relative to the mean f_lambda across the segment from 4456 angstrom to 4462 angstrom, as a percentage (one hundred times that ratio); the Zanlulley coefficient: 138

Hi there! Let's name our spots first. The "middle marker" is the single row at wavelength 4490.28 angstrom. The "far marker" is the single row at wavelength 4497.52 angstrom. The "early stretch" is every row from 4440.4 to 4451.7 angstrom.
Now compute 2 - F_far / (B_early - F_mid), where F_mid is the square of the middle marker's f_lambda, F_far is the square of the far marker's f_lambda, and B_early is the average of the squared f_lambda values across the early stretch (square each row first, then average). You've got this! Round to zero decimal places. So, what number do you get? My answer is 17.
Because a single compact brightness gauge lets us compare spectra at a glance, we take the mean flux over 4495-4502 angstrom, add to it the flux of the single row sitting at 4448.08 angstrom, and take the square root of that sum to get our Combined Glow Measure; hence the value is 7.58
